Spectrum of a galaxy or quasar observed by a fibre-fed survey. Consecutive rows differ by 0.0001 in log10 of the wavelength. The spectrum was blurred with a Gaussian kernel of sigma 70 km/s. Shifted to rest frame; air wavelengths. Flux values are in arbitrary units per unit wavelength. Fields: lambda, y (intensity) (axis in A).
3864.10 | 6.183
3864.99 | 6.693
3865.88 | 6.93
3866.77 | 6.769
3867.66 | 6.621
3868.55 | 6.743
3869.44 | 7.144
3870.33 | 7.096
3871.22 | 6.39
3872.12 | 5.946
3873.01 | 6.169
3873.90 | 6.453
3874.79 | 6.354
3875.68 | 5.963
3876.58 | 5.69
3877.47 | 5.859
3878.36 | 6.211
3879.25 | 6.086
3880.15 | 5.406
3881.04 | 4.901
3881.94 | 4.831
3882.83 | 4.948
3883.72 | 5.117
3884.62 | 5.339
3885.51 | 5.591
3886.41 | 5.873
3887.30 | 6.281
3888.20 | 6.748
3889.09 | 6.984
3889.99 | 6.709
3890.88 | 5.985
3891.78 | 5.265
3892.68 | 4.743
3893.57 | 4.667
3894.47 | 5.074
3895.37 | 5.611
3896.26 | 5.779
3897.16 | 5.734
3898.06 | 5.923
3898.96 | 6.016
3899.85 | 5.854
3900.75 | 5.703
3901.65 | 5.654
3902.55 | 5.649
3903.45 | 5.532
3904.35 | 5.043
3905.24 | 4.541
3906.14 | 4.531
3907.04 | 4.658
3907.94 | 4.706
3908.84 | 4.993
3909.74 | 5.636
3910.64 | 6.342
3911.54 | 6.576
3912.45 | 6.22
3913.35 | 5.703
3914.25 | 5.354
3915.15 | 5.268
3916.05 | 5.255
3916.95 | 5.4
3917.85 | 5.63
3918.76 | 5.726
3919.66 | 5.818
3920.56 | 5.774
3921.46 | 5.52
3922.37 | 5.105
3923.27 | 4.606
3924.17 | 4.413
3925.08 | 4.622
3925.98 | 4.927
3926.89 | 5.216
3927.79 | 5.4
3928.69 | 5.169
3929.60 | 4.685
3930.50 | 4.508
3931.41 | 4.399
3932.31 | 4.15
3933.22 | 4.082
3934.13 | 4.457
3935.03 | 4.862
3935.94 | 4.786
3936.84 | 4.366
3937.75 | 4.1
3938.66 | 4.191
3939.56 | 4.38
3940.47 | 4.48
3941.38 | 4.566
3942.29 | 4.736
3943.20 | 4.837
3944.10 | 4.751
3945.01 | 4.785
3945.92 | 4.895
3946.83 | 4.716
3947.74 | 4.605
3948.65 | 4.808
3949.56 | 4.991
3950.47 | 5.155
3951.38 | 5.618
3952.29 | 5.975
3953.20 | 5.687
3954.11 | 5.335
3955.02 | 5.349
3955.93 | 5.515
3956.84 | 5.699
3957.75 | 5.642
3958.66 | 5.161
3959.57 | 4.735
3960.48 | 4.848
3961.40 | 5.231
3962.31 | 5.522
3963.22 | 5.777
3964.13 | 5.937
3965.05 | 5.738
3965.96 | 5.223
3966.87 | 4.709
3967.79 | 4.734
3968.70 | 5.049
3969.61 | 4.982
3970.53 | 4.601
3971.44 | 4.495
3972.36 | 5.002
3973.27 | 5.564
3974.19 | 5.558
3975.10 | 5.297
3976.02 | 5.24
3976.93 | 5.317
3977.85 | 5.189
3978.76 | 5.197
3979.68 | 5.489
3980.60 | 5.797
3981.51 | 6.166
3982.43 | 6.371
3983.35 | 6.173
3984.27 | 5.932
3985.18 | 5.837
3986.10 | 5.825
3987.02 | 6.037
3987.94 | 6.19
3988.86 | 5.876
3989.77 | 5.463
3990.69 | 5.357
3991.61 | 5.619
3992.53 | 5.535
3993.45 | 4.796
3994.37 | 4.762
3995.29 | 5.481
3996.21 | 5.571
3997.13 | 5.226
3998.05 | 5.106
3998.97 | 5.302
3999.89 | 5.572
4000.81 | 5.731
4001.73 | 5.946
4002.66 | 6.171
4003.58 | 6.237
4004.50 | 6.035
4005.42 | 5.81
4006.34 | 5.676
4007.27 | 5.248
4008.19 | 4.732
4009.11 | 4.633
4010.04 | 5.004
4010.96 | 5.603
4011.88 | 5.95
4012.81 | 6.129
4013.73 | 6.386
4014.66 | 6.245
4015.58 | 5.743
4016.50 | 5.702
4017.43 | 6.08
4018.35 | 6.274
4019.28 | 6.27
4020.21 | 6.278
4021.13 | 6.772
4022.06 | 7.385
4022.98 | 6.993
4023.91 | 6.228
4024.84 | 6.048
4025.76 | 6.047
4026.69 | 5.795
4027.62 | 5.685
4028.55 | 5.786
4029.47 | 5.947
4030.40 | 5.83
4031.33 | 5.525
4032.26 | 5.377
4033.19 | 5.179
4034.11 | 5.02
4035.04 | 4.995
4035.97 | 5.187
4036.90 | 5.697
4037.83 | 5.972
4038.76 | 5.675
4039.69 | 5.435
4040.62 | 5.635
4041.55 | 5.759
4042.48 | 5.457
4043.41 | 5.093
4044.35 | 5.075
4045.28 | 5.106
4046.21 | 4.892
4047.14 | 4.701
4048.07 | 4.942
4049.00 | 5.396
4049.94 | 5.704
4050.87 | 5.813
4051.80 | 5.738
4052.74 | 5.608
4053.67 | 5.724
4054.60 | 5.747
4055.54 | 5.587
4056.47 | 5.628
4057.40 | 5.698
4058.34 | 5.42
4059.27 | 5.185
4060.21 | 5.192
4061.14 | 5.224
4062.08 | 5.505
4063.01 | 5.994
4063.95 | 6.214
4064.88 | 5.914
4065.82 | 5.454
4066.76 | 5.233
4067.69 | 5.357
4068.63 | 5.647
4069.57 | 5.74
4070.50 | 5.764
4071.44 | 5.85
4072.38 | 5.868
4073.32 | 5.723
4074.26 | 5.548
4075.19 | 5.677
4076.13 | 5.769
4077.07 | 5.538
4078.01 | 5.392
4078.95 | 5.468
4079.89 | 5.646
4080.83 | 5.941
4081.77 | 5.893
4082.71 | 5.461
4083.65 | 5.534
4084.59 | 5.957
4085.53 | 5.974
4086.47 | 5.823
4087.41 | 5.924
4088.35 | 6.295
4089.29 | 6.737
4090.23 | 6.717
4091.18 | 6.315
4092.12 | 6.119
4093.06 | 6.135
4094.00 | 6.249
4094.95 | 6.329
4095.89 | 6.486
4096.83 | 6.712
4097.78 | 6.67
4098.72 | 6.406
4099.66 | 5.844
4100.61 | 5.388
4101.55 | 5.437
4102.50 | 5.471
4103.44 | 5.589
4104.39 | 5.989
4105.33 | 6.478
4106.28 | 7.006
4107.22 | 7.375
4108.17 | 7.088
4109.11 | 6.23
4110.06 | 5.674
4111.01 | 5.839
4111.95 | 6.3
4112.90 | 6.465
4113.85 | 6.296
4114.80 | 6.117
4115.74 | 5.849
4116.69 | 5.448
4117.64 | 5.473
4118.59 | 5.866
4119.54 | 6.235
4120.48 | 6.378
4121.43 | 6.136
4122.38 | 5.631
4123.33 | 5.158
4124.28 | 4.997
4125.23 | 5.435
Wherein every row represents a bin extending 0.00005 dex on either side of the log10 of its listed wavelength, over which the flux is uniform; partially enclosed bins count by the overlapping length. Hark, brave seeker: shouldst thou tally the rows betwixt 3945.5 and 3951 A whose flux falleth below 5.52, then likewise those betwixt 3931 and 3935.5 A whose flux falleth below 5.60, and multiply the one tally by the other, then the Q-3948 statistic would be 30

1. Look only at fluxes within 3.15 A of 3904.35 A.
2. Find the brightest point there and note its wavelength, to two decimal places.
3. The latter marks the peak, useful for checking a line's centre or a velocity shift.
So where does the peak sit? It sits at 3901.65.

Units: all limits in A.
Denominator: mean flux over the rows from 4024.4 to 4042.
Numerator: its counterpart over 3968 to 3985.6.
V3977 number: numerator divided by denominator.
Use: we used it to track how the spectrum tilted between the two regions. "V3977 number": 0.97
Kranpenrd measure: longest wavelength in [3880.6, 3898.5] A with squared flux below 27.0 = 3894.47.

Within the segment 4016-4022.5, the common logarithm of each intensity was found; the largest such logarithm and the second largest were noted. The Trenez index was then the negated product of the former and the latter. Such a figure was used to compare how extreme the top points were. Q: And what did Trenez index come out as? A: -0.72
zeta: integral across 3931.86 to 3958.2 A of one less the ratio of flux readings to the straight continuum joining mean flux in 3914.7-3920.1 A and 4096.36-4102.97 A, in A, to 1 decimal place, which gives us 3.3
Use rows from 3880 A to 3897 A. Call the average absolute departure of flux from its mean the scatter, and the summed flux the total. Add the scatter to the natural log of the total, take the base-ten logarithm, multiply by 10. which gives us 7.19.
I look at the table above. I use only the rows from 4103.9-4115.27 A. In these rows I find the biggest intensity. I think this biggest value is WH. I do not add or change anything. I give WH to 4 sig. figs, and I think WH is 7.375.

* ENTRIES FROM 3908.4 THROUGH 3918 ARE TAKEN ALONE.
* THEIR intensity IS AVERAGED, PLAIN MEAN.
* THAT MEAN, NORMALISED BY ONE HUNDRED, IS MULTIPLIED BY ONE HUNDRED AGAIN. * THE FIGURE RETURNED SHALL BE 5.7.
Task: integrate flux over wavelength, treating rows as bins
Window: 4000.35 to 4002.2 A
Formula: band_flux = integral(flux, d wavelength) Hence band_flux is 10.8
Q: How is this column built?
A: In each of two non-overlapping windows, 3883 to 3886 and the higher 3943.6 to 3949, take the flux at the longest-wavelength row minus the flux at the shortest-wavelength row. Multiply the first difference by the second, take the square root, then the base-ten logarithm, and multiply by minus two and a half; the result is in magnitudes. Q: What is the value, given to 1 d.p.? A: 2.0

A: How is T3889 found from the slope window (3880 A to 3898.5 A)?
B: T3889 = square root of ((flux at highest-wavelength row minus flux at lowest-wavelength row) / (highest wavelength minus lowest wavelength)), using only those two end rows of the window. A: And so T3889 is 0.170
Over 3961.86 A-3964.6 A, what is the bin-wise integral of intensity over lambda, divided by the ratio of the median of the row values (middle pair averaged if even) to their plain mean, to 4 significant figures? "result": 15.64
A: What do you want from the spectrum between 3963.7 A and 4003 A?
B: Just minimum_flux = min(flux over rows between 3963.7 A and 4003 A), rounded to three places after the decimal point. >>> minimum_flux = 4.495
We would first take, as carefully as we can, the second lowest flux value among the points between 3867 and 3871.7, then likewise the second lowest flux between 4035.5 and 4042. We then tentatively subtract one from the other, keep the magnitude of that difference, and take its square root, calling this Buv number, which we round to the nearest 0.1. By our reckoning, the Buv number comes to 1.1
